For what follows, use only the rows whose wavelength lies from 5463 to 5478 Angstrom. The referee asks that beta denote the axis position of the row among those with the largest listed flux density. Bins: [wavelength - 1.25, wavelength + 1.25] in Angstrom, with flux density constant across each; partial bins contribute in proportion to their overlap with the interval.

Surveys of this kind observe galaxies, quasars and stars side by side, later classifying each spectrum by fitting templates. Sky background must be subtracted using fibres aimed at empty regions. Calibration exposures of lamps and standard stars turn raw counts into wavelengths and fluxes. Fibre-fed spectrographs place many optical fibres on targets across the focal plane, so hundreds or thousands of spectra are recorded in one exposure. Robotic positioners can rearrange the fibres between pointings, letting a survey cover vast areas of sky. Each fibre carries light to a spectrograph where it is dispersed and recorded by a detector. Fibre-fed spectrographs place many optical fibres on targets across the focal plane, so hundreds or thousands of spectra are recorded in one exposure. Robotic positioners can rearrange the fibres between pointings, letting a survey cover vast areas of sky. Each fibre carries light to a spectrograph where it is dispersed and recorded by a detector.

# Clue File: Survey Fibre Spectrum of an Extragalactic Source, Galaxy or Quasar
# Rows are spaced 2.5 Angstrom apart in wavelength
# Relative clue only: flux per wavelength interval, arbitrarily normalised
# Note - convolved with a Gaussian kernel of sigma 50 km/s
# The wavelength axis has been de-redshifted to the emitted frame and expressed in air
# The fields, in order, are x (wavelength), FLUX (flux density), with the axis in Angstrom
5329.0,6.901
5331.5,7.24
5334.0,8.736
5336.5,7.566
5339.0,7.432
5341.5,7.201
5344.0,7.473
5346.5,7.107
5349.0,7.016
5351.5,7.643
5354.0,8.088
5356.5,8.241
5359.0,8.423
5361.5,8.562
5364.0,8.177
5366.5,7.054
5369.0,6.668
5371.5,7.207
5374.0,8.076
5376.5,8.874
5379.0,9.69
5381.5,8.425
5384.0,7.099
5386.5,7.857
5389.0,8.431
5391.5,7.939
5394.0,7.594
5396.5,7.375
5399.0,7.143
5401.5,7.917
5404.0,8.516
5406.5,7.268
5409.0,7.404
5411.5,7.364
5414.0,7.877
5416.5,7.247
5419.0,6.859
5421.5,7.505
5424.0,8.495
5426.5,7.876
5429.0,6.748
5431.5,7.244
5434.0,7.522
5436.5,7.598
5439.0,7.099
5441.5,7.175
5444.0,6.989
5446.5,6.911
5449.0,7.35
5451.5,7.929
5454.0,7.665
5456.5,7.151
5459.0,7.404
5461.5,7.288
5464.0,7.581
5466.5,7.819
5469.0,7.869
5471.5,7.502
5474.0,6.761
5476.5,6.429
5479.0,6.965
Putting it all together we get 5469.0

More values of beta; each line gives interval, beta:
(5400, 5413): 5404.0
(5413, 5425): 5424.0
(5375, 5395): 5379.0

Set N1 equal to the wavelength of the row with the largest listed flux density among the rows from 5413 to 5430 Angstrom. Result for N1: 5424.0 Angstrom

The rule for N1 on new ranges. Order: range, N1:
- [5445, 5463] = 5451.5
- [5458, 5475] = 5469.0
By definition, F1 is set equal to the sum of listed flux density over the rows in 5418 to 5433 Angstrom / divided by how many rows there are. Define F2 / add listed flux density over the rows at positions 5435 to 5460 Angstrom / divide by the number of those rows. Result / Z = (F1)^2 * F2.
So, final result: 407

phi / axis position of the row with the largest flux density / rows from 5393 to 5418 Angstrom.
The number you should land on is 5404.0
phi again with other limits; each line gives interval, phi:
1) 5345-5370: 5361.5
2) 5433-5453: 5451.5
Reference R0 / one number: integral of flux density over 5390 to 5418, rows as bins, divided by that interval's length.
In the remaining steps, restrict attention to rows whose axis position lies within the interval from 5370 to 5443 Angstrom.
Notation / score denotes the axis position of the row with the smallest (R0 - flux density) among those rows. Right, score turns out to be 5379.0 Angstrom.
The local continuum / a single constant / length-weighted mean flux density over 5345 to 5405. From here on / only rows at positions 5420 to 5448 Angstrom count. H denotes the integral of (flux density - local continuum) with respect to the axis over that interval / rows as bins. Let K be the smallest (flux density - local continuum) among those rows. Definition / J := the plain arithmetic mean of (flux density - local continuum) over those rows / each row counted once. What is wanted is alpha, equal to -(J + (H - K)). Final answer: 13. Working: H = -14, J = -0.50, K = -1.13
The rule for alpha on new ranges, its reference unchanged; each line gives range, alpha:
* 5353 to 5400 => -5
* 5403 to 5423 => 7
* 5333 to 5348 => 4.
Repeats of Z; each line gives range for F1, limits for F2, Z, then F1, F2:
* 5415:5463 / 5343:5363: 425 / 7.37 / 7.8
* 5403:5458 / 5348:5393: 442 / 7.45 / 8.0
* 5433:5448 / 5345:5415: 407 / 7.22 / 7.8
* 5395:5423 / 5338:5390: 441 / 7.50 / 7.8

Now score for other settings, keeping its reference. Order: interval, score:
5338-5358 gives 5356.5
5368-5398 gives 5379.0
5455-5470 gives 5469.0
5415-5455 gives 5424.0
